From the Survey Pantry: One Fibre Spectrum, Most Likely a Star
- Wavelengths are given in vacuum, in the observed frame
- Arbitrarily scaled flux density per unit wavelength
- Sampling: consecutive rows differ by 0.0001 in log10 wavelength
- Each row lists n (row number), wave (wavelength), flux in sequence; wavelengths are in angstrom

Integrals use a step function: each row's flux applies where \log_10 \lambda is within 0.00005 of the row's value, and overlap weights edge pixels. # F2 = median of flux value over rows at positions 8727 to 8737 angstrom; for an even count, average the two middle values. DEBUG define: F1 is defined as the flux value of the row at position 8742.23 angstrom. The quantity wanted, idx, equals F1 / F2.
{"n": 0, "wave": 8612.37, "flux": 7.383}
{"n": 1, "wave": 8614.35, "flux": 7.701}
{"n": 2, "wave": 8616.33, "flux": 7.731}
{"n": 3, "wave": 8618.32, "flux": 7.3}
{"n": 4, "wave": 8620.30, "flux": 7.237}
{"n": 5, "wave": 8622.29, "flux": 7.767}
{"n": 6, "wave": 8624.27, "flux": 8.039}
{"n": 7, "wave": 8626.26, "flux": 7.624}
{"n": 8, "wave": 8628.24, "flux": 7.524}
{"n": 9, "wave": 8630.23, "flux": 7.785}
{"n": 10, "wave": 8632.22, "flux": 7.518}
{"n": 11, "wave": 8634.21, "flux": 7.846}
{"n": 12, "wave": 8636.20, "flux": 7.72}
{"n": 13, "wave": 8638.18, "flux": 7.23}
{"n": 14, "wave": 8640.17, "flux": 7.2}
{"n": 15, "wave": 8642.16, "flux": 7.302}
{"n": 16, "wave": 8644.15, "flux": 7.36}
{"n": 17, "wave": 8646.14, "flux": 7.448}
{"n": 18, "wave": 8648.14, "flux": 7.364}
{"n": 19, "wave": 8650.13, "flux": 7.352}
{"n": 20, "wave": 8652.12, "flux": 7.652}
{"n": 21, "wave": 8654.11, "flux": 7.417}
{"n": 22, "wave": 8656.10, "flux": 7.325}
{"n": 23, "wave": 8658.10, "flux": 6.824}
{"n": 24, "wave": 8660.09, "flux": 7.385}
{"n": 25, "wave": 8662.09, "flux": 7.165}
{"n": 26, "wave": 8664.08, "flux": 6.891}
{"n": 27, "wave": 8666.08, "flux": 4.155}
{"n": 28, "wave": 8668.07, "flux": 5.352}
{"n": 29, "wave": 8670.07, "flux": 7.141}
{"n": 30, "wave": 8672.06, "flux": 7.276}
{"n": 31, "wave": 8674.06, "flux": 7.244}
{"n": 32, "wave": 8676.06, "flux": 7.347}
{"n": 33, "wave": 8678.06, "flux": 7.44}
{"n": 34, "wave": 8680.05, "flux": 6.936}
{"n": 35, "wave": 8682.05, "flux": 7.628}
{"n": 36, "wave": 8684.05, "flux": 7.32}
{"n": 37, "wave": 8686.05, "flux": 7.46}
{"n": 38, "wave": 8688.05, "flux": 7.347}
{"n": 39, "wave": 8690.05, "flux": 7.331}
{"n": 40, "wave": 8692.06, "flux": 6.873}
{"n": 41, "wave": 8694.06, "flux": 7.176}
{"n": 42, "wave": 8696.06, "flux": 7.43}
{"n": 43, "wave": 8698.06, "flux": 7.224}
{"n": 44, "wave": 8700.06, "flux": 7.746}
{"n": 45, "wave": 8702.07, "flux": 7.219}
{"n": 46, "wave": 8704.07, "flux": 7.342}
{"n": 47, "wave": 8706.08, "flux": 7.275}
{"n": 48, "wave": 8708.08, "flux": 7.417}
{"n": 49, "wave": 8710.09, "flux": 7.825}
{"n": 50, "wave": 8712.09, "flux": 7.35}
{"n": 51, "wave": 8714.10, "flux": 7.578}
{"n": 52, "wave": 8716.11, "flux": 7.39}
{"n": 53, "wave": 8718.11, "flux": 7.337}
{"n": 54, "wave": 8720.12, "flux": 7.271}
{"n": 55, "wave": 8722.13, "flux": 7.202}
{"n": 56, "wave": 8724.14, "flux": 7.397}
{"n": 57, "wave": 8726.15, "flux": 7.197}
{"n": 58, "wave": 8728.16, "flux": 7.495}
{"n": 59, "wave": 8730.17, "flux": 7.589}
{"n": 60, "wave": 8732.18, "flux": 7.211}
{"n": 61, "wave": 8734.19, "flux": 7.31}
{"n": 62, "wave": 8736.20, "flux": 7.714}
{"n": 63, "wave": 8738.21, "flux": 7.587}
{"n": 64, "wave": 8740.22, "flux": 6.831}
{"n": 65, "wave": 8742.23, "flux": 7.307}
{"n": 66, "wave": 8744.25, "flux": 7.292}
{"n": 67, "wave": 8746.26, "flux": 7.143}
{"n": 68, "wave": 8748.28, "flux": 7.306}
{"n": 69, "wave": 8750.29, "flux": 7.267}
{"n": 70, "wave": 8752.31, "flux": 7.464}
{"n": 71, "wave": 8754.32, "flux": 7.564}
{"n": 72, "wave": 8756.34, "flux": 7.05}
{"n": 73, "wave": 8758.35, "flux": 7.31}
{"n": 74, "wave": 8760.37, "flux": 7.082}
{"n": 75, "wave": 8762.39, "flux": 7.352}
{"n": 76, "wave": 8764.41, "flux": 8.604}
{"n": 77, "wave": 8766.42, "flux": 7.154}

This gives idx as 0.97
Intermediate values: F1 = 7.307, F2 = 7.495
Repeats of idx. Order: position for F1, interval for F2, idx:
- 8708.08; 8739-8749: 1.02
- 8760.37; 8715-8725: 0.97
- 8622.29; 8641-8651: 1.06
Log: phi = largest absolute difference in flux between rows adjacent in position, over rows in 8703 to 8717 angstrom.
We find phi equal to 0.5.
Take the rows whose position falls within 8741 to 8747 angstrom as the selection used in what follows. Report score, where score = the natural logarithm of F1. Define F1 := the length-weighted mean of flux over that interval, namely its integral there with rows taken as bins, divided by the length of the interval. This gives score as 1.98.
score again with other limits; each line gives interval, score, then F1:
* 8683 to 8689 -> 2.00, 7.38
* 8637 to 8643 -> 1.98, 7.27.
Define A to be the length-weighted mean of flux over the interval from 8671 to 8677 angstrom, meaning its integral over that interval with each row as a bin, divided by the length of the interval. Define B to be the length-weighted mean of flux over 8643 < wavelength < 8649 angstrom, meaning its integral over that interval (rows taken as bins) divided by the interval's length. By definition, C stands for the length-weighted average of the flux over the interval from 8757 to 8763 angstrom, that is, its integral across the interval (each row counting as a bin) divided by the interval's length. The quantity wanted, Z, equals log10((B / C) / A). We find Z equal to -0.854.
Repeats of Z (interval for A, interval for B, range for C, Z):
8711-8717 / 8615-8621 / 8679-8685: -0.863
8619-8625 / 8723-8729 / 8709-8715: -0.897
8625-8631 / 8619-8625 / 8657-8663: -0.852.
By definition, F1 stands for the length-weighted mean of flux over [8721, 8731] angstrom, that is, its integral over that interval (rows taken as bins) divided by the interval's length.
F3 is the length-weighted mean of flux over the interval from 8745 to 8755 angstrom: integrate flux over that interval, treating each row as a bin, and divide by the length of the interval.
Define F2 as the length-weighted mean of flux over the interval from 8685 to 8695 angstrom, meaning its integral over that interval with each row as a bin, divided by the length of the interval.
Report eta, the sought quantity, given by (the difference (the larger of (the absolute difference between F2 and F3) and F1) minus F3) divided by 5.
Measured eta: 0.00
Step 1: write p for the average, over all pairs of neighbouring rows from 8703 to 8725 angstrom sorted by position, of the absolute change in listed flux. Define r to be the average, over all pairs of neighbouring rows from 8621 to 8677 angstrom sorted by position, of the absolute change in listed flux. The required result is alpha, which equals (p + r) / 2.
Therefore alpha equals 0.295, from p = 0.19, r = 0.40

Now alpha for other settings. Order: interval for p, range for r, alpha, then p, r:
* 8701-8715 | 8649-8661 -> 0.289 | 0.24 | 0.34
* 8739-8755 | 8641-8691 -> 0.296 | 0.16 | 0.43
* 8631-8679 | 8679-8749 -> 0.337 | 0.42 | 0.26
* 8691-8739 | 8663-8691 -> 0.420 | 0.24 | 0.60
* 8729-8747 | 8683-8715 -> 0.283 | 0.30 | 0.27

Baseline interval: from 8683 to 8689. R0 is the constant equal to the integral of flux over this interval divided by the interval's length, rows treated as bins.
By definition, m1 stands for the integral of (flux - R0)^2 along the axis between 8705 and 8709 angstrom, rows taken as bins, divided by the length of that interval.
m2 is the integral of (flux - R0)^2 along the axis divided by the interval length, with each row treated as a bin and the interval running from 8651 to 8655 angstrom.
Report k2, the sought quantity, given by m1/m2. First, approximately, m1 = 0.01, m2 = 0.038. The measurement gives 0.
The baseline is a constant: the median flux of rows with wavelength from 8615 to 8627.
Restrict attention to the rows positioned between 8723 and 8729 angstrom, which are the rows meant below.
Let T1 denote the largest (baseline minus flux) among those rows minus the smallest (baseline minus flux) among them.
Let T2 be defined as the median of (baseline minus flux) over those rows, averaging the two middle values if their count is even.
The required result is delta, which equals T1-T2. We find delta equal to 0.02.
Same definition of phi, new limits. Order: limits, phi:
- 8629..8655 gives 0.5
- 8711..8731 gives 0.3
